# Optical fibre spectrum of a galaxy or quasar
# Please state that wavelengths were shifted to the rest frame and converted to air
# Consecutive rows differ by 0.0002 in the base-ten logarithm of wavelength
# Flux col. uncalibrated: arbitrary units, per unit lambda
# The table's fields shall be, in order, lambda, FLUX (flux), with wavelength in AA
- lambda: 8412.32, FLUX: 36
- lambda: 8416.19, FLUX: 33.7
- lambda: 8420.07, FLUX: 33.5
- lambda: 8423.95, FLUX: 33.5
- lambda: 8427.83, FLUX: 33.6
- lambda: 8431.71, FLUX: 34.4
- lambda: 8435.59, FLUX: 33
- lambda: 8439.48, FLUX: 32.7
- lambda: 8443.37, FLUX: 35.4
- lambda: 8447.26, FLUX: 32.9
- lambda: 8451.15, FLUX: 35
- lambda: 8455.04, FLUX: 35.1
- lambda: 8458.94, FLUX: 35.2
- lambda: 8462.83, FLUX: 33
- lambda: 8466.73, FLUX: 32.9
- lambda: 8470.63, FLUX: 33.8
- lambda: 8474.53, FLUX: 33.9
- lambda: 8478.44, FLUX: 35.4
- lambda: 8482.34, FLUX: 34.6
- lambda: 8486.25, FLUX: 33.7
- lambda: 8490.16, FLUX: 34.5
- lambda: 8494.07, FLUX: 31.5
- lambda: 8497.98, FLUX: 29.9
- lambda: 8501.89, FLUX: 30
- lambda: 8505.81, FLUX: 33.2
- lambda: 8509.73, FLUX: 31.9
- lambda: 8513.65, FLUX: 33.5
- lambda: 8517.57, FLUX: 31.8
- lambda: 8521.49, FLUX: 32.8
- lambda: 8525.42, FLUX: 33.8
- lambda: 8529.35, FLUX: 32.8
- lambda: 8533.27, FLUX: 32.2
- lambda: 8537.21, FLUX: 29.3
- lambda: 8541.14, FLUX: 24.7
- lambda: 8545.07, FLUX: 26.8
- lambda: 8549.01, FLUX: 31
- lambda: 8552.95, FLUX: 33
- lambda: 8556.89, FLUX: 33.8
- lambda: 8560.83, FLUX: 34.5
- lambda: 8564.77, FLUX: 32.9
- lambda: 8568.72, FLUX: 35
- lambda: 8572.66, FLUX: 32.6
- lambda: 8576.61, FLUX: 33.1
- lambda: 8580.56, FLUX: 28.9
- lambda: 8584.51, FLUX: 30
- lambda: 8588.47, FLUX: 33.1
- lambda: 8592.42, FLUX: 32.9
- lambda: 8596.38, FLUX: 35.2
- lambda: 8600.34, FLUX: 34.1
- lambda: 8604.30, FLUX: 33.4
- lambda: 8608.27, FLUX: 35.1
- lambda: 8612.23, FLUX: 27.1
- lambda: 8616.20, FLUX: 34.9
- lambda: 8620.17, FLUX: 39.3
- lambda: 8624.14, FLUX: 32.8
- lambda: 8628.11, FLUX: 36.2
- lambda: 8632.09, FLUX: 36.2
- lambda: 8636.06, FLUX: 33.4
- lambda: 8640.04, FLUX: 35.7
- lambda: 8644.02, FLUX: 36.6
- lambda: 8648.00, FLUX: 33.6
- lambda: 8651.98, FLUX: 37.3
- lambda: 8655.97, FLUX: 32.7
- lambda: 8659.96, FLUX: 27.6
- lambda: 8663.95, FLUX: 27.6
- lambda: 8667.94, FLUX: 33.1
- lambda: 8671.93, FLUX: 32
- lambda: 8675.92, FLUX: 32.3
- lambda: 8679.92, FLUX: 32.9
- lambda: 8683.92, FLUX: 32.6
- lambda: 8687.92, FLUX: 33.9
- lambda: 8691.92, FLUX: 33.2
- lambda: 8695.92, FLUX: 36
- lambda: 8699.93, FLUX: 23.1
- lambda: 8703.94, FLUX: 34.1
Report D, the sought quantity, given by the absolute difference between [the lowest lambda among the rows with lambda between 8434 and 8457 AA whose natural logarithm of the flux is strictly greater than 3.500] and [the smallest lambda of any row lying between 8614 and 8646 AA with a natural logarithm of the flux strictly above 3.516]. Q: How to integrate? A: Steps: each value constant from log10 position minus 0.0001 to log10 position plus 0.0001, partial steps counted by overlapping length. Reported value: 172.8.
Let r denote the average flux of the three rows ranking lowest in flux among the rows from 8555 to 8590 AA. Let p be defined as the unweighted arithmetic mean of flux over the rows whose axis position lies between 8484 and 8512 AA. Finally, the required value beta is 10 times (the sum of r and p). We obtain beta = 626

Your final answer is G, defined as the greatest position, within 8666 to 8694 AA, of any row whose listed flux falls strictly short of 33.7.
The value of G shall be 8691.92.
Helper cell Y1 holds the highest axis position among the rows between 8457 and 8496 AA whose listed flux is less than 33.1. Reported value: 8494.07 AA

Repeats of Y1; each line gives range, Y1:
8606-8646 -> 8624.14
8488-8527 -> 8521.49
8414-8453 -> 8447.26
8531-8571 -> 8564.77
